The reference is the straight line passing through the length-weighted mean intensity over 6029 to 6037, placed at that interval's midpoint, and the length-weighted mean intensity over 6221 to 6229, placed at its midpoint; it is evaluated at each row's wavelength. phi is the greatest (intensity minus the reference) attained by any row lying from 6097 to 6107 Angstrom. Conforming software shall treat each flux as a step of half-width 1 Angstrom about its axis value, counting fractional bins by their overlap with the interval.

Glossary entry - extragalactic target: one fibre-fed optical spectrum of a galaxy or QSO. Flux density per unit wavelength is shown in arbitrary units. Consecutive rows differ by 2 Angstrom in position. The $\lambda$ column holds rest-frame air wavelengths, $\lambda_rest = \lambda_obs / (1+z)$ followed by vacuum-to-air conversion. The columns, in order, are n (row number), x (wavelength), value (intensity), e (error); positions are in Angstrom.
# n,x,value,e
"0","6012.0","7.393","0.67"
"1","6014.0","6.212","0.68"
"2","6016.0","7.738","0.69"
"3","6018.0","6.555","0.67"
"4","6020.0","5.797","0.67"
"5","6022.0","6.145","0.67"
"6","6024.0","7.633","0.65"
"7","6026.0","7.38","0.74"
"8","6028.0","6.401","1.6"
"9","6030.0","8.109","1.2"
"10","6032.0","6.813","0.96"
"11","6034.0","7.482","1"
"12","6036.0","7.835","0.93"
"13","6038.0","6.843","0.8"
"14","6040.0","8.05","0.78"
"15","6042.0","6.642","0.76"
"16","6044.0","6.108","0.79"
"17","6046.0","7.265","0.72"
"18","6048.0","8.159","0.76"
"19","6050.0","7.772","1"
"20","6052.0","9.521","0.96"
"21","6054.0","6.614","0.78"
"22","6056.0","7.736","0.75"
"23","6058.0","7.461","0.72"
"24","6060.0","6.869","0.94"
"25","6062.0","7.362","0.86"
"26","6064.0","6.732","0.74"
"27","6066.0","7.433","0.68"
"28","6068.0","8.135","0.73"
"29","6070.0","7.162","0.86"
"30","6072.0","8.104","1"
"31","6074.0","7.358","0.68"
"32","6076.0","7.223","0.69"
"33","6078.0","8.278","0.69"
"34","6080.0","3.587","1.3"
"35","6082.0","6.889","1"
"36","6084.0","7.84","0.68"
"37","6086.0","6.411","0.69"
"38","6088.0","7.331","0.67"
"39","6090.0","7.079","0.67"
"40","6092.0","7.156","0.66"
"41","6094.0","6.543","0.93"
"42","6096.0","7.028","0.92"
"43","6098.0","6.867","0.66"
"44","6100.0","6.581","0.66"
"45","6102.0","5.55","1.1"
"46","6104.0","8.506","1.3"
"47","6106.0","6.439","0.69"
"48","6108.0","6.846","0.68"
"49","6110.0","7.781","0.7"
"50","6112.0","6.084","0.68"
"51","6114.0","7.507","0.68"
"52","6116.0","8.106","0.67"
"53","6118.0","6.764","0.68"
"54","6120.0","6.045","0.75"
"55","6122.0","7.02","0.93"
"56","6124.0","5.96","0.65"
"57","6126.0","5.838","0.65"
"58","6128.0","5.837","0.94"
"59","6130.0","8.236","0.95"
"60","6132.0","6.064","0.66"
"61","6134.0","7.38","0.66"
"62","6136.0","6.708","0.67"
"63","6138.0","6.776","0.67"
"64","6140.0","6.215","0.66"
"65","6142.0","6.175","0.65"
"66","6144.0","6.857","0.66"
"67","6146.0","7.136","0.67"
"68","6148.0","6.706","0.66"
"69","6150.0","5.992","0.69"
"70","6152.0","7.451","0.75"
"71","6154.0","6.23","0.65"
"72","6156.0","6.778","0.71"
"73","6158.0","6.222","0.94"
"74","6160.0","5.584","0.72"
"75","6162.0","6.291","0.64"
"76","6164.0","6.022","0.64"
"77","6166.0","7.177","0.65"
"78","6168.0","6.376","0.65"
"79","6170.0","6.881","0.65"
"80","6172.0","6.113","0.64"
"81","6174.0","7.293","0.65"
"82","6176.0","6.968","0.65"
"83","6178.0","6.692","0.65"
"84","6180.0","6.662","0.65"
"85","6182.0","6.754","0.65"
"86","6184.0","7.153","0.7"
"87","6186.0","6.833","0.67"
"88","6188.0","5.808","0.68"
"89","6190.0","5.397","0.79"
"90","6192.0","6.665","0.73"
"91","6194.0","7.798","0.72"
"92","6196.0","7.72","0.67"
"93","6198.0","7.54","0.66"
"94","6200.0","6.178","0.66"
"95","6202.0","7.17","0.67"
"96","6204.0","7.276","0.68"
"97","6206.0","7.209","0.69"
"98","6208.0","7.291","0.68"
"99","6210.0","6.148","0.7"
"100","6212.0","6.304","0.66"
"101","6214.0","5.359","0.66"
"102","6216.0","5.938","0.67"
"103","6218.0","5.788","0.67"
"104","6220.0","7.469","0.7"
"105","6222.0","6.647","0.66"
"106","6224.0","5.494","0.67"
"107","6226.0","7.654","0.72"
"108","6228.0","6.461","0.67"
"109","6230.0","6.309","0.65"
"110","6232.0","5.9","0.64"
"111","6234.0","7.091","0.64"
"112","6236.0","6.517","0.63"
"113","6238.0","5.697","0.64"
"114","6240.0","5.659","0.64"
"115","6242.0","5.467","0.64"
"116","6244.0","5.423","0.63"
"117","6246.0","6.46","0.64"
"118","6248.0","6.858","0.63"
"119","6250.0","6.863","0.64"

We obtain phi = 1.3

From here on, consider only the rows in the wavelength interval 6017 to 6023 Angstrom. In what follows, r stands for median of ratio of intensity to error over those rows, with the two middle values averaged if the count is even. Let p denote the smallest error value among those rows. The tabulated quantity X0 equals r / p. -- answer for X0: 13.7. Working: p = 0.670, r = 9.2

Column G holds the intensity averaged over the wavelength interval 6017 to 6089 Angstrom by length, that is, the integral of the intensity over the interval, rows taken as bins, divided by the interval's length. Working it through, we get 7.2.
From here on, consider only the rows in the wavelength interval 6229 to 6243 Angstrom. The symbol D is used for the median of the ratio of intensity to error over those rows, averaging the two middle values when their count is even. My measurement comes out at 9.2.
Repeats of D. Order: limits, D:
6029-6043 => 8.4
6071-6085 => 10.5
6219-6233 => 9.7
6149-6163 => 9.5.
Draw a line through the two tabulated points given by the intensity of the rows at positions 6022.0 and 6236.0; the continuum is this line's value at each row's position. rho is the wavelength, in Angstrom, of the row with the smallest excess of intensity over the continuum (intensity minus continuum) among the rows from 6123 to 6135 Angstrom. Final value 6128.0 Angstrom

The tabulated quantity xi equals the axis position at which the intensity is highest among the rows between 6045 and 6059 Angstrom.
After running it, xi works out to 6052.0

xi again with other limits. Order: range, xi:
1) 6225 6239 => 6226.0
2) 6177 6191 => 6184.0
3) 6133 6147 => 6134.0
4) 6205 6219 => 6208.0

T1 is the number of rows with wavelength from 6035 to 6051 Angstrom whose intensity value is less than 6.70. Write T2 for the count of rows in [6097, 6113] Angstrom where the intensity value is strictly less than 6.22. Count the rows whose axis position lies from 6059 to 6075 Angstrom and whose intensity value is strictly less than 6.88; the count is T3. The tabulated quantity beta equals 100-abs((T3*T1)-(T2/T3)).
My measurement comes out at 97.0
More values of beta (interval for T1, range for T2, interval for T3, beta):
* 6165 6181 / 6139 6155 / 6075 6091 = 93.5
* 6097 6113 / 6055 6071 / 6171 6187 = 80.0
